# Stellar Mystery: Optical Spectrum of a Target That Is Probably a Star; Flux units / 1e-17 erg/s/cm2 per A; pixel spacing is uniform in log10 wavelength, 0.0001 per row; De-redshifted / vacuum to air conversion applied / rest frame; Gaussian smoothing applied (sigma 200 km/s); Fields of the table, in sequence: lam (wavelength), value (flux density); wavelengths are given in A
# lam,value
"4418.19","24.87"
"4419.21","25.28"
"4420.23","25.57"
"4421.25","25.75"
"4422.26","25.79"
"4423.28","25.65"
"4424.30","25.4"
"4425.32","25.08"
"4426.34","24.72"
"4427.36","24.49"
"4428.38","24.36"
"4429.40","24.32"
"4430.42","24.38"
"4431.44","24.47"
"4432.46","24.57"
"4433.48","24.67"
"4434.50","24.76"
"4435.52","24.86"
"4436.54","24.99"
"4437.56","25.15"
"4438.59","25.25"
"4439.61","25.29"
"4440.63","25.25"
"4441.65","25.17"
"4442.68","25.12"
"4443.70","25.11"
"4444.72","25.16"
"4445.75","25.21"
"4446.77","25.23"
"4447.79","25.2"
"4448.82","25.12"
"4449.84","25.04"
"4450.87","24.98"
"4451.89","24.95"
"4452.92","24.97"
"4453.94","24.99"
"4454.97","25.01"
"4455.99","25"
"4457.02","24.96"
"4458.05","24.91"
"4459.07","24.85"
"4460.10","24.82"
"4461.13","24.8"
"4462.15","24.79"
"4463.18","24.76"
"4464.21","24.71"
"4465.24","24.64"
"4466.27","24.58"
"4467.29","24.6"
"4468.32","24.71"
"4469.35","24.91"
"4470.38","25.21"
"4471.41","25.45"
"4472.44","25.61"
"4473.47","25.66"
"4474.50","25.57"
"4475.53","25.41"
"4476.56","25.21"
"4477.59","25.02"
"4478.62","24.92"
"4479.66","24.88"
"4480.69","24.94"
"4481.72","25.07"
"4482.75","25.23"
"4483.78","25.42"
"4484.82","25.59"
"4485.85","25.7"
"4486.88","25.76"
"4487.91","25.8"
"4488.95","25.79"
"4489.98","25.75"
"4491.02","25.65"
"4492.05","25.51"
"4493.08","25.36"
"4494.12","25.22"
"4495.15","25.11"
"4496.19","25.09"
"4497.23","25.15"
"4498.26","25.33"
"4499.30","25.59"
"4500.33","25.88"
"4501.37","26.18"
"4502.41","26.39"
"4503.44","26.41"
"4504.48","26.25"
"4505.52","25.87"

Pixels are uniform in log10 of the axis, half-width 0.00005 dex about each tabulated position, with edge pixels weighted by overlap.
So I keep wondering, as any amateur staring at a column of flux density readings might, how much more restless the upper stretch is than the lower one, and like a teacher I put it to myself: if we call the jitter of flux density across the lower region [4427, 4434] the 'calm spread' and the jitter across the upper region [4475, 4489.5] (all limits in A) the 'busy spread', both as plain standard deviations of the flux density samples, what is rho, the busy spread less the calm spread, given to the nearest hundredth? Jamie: 0.22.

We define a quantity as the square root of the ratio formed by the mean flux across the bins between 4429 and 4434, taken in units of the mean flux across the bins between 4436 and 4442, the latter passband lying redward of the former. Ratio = 0.99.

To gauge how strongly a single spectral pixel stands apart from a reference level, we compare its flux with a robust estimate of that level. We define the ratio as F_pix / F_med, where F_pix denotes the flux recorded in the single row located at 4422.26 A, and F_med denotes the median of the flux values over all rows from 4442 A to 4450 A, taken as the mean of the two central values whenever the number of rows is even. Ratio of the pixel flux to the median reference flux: 1.03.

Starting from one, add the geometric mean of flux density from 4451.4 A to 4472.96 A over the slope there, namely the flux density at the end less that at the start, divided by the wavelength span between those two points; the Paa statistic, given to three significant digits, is 777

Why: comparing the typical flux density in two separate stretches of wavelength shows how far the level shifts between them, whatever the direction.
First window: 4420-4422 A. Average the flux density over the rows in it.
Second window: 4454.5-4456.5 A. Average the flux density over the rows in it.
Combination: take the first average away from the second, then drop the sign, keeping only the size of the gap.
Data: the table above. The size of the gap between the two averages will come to 0.7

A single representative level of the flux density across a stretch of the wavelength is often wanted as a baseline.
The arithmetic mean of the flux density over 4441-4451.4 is 25.1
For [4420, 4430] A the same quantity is 25.1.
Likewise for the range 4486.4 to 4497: 25.5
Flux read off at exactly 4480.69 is 24.94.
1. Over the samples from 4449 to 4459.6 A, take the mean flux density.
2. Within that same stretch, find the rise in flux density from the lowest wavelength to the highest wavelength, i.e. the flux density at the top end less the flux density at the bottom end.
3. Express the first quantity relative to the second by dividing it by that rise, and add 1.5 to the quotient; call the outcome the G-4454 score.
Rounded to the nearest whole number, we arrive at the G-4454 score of -130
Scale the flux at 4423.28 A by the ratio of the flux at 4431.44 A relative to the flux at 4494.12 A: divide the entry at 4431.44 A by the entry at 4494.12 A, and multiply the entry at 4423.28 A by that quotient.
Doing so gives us 24.9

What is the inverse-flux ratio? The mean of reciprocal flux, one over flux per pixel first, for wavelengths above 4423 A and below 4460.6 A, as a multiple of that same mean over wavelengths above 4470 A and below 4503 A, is 1.020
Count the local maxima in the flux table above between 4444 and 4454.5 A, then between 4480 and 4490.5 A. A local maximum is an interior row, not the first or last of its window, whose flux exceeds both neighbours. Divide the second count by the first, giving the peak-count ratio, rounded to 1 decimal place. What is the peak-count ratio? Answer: 1.0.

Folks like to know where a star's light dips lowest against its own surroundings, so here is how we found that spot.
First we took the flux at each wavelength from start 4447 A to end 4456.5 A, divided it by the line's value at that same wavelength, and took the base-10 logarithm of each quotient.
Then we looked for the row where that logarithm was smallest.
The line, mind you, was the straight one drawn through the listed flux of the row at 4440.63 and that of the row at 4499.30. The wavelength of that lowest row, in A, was 4451.89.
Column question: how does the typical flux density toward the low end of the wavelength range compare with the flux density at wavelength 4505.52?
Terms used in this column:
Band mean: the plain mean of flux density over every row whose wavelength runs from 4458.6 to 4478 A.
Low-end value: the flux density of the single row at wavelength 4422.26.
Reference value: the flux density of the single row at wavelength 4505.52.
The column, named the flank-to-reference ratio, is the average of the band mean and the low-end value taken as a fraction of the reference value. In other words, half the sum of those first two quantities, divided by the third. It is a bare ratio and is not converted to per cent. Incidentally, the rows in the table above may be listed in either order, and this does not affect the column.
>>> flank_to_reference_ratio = 0.98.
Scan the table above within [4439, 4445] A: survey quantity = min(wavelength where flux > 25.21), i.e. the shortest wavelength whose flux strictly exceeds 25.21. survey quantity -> 4439.61 A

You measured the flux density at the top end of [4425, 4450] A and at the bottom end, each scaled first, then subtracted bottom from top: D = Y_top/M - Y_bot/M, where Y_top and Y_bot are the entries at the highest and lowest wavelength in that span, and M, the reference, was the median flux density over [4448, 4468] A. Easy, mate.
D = -0.002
